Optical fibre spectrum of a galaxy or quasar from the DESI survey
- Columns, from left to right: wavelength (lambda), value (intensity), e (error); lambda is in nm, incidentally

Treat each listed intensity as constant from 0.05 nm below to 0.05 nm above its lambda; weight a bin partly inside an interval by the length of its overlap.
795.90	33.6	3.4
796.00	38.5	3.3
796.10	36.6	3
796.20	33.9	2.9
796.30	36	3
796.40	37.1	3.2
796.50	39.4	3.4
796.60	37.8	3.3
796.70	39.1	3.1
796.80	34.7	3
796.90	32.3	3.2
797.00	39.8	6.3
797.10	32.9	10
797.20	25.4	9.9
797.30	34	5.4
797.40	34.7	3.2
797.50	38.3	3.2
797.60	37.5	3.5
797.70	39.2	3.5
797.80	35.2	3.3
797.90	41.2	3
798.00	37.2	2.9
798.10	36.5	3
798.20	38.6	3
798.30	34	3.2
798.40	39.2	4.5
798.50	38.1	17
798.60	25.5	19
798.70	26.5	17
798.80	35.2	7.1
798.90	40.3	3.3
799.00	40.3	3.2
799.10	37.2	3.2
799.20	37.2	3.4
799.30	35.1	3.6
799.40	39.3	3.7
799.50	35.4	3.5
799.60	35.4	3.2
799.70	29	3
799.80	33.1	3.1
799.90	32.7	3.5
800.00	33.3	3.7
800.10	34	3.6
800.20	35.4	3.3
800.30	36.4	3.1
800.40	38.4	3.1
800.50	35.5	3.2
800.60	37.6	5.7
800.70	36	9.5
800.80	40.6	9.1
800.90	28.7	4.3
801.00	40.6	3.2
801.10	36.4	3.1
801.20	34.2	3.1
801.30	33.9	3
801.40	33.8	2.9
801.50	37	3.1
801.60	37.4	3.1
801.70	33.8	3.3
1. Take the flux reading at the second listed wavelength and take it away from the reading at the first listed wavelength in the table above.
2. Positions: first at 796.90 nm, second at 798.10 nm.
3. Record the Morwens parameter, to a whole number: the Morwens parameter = -4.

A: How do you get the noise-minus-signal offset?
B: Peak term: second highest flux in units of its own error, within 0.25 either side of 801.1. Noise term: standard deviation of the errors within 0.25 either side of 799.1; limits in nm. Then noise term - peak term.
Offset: -11.6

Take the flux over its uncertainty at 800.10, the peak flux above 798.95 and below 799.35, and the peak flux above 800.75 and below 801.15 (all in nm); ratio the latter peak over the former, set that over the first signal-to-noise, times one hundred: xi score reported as 11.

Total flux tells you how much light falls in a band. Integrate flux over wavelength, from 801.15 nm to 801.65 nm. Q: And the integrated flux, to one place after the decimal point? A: 17.6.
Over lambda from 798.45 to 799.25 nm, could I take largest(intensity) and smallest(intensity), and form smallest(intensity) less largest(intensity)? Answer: -14.8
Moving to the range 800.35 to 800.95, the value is -11.9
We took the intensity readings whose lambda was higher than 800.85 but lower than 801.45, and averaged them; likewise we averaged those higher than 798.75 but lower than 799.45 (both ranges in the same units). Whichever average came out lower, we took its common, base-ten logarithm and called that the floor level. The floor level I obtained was 1.54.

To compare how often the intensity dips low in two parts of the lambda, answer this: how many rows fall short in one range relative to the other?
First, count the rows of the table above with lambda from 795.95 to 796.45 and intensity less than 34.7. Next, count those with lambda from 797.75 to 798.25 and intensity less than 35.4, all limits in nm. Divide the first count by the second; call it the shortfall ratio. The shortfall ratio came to 1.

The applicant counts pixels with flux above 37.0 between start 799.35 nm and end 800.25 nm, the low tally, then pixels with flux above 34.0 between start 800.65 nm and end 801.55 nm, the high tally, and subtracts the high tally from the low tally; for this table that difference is -5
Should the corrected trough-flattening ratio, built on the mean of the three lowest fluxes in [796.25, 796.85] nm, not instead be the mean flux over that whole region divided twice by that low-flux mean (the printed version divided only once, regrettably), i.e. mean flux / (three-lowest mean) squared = 0.0289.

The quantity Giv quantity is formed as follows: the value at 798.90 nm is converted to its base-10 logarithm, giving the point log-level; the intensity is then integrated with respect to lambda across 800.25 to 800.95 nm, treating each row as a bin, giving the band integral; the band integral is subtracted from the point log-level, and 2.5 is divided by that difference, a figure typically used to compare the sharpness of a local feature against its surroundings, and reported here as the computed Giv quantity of -0.105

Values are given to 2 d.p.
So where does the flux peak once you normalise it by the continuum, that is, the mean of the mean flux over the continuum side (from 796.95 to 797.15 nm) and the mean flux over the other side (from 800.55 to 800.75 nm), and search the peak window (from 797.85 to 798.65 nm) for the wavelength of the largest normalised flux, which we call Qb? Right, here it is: 797.90 nm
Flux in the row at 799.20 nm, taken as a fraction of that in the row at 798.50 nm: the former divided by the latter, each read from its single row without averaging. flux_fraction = 0.98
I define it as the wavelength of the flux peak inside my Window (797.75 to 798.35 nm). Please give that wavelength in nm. 797.90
